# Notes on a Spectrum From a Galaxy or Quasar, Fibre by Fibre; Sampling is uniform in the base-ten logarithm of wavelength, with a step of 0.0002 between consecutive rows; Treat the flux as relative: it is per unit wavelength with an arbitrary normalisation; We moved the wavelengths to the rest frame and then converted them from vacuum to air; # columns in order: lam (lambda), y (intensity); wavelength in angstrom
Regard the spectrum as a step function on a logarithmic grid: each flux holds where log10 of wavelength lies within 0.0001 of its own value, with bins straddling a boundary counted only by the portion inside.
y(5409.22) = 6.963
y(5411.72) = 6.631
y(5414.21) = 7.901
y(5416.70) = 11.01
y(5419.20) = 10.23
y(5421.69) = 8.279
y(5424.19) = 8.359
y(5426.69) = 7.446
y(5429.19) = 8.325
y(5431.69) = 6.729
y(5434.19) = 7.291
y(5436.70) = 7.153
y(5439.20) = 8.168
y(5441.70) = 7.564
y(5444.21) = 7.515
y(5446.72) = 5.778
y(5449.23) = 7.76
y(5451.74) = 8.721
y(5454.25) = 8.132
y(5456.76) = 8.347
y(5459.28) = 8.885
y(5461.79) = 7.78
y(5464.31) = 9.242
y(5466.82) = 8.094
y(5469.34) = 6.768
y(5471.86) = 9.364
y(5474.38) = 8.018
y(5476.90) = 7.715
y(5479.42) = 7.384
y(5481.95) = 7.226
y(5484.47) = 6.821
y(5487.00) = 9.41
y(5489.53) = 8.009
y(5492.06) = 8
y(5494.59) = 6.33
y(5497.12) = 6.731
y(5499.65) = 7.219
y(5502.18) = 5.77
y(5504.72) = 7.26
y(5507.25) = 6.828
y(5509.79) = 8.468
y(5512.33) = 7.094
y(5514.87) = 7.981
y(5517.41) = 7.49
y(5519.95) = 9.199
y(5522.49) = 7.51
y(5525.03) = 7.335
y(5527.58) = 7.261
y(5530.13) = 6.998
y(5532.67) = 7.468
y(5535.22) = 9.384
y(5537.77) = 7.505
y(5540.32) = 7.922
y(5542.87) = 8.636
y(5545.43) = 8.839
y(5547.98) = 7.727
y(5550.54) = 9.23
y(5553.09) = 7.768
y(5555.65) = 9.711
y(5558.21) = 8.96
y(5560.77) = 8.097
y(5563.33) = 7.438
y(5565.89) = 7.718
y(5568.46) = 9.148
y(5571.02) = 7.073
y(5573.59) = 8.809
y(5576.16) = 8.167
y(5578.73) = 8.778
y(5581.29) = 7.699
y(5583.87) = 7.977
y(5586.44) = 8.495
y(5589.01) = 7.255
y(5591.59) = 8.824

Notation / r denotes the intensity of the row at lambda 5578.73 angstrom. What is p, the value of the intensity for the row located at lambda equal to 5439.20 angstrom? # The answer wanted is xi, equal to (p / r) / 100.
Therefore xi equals 0.0093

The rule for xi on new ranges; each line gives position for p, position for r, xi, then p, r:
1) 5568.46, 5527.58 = 0.0126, 9.148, 7.261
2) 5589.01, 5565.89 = 0.0094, 7.255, 7.718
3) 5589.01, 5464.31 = 0.0079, 7.255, 9.242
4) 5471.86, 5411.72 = 0.0141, 9.364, 6.631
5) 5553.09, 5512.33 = 0.0110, 7.768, 7.094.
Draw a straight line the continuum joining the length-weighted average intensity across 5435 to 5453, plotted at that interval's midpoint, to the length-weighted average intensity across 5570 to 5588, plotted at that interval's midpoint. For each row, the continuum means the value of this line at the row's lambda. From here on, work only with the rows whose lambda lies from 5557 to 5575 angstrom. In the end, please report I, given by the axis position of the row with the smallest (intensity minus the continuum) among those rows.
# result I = 5571.02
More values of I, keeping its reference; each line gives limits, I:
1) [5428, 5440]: 5431.69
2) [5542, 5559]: 5547.98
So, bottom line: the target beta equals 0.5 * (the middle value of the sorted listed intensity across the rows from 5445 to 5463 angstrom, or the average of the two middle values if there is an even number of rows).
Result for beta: 4.07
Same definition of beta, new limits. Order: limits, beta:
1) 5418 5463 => 3.98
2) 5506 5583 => 3.92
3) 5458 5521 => 3.86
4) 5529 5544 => 3.86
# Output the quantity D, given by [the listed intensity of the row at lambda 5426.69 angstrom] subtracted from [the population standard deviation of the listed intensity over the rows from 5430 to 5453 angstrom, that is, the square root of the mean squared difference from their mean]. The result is -6.7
